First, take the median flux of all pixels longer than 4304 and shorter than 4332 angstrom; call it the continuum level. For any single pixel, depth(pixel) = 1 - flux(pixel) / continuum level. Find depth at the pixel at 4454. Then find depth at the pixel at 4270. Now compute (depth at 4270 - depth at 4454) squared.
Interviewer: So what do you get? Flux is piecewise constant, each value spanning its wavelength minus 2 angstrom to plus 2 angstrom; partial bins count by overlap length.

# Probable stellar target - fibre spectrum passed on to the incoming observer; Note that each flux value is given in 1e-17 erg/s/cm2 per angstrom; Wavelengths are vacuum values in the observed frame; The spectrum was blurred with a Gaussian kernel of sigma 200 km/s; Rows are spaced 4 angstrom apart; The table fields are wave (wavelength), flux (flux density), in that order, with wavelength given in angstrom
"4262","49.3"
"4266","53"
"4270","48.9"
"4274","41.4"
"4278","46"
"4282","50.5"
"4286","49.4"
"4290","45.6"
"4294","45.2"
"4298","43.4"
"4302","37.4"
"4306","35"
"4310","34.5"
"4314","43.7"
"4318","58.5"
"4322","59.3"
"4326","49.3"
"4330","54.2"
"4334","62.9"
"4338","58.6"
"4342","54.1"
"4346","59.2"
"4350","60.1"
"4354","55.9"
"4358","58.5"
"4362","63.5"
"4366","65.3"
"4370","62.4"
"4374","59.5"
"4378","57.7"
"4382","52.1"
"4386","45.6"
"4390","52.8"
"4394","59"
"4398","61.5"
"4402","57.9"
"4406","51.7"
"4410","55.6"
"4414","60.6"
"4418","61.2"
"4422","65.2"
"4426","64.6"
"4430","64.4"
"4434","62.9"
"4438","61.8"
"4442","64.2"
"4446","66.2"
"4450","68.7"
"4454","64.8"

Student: 0.10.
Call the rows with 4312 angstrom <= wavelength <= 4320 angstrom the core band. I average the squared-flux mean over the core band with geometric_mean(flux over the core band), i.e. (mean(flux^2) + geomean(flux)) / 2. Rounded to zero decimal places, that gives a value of 1358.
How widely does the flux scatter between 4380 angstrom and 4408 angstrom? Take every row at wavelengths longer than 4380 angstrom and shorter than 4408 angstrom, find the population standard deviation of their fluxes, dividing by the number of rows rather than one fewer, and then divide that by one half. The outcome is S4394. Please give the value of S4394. 10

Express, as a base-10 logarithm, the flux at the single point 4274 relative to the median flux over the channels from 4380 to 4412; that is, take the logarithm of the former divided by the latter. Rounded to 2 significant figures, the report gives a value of -0.12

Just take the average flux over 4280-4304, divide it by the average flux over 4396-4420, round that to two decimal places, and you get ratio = 0.78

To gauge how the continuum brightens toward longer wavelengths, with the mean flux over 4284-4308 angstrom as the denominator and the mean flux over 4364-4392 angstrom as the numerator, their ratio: 1.32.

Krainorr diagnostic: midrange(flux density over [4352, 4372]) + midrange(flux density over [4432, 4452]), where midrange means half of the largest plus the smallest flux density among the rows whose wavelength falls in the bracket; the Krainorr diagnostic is 126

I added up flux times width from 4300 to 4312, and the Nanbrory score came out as 428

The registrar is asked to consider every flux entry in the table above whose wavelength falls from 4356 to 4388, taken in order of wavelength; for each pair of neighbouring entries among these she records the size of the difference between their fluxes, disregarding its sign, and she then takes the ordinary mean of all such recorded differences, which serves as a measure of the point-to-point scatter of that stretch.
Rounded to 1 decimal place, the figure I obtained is 3.8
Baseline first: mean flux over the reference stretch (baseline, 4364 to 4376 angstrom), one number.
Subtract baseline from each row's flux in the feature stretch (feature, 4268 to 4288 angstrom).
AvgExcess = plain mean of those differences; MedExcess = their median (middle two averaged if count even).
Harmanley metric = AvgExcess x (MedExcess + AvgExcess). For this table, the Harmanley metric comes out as 434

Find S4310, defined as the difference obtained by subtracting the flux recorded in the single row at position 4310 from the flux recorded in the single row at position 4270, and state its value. 14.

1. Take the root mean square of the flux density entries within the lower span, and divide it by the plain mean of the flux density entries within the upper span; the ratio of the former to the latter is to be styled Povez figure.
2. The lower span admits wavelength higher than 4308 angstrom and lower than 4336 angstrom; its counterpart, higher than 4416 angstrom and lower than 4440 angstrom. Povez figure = 0.83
